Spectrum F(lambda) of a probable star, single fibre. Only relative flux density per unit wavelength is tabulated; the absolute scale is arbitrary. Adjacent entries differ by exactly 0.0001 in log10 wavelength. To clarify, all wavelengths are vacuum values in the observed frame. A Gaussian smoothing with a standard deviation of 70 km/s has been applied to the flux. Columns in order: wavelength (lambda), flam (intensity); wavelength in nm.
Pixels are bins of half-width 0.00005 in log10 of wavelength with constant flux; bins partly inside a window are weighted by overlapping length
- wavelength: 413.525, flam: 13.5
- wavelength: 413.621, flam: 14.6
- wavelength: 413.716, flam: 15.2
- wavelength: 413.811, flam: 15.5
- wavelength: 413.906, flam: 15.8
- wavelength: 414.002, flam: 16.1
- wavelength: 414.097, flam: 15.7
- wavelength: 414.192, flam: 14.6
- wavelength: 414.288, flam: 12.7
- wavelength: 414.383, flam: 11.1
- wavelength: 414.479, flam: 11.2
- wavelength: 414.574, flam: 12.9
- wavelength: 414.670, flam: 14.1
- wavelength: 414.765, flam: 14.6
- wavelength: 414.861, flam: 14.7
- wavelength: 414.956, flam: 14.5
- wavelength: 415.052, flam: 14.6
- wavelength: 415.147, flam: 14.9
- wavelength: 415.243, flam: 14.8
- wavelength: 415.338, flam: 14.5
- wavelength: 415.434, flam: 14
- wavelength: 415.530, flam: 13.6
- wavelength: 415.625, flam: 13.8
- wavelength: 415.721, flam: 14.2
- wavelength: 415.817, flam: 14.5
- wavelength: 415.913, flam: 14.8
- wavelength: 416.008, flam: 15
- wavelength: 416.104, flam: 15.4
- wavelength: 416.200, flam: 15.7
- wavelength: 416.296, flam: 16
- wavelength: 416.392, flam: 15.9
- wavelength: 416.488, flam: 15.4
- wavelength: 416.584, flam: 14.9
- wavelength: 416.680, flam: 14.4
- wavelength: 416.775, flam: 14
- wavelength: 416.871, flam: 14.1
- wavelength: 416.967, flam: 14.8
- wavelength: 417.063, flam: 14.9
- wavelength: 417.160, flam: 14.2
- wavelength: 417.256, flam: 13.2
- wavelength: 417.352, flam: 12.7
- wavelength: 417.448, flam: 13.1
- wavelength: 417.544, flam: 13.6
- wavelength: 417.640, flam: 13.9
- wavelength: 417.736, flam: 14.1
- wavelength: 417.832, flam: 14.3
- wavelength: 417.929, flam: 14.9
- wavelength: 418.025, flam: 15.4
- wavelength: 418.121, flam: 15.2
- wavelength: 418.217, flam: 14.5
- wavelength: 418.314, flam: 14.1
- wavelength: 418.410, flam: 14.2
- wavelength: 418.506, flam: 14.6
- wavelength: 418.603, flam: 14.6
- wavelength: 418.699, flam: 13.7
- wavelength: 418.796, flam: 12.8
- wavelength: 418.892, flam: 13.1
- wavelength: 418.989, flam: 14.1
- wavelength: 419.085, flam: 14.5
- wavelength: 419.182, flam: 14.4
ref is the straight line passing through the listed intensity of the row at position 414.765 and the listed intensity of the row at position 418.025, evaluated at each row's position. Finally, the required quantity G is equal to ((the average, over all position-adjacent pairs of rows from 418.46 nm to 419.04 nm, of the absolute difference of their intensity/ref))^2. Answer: 0.0016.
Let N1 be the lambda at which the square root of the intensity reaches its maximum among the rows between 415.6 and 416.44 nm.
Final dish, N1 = 416.296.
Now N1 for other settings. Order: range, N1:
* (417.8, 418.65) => 418.025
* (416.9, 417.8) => 417.063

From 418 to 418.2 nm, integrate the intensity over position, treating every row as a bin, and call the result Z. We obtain 3.04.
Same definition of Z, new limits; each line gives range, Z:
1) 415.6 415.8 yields 2.81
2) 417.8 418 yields 2.94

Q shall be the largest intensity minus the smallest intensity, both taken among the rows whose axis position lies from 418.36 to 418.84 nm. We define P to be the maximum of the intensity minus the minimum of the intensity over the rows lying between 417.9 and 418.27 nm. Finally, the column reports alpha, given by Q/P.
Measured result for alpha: 2.0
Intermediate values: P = 0.90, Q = 1.80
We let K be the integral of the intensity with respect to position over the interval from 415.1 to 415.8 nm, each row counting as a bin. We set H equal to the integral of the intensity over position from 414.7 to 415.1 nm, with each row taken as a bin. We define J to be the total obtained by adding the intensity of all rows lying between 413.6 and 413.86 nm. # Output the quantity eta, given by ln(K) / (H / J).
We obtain 18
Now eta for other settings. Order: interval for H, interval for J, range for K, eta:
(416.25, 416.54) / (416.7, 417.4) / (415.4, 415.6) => 22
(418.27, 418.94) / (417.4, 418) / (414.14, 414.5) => 14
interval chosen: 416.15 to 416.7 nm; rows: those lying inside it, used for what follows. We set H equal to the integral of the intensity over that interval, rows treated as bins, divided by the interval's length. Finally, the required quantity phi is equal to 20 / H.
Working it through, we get 1.30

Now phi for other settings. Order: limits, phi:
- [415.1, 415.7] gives 1.40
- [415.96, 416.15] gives 1.31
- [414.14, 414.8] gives 1.54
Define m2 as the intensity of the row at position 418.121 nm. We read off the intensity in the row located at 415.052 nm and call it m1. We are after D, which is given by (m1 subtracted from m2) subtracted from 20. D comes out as 19.4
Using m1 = 14.6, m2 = 15.2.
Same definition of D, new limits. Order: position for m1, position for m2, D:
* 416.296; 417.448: 22.9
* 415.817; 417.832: 20.2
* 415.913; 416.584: 19.9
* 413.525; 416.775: 19.5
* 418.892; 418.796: 20.3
